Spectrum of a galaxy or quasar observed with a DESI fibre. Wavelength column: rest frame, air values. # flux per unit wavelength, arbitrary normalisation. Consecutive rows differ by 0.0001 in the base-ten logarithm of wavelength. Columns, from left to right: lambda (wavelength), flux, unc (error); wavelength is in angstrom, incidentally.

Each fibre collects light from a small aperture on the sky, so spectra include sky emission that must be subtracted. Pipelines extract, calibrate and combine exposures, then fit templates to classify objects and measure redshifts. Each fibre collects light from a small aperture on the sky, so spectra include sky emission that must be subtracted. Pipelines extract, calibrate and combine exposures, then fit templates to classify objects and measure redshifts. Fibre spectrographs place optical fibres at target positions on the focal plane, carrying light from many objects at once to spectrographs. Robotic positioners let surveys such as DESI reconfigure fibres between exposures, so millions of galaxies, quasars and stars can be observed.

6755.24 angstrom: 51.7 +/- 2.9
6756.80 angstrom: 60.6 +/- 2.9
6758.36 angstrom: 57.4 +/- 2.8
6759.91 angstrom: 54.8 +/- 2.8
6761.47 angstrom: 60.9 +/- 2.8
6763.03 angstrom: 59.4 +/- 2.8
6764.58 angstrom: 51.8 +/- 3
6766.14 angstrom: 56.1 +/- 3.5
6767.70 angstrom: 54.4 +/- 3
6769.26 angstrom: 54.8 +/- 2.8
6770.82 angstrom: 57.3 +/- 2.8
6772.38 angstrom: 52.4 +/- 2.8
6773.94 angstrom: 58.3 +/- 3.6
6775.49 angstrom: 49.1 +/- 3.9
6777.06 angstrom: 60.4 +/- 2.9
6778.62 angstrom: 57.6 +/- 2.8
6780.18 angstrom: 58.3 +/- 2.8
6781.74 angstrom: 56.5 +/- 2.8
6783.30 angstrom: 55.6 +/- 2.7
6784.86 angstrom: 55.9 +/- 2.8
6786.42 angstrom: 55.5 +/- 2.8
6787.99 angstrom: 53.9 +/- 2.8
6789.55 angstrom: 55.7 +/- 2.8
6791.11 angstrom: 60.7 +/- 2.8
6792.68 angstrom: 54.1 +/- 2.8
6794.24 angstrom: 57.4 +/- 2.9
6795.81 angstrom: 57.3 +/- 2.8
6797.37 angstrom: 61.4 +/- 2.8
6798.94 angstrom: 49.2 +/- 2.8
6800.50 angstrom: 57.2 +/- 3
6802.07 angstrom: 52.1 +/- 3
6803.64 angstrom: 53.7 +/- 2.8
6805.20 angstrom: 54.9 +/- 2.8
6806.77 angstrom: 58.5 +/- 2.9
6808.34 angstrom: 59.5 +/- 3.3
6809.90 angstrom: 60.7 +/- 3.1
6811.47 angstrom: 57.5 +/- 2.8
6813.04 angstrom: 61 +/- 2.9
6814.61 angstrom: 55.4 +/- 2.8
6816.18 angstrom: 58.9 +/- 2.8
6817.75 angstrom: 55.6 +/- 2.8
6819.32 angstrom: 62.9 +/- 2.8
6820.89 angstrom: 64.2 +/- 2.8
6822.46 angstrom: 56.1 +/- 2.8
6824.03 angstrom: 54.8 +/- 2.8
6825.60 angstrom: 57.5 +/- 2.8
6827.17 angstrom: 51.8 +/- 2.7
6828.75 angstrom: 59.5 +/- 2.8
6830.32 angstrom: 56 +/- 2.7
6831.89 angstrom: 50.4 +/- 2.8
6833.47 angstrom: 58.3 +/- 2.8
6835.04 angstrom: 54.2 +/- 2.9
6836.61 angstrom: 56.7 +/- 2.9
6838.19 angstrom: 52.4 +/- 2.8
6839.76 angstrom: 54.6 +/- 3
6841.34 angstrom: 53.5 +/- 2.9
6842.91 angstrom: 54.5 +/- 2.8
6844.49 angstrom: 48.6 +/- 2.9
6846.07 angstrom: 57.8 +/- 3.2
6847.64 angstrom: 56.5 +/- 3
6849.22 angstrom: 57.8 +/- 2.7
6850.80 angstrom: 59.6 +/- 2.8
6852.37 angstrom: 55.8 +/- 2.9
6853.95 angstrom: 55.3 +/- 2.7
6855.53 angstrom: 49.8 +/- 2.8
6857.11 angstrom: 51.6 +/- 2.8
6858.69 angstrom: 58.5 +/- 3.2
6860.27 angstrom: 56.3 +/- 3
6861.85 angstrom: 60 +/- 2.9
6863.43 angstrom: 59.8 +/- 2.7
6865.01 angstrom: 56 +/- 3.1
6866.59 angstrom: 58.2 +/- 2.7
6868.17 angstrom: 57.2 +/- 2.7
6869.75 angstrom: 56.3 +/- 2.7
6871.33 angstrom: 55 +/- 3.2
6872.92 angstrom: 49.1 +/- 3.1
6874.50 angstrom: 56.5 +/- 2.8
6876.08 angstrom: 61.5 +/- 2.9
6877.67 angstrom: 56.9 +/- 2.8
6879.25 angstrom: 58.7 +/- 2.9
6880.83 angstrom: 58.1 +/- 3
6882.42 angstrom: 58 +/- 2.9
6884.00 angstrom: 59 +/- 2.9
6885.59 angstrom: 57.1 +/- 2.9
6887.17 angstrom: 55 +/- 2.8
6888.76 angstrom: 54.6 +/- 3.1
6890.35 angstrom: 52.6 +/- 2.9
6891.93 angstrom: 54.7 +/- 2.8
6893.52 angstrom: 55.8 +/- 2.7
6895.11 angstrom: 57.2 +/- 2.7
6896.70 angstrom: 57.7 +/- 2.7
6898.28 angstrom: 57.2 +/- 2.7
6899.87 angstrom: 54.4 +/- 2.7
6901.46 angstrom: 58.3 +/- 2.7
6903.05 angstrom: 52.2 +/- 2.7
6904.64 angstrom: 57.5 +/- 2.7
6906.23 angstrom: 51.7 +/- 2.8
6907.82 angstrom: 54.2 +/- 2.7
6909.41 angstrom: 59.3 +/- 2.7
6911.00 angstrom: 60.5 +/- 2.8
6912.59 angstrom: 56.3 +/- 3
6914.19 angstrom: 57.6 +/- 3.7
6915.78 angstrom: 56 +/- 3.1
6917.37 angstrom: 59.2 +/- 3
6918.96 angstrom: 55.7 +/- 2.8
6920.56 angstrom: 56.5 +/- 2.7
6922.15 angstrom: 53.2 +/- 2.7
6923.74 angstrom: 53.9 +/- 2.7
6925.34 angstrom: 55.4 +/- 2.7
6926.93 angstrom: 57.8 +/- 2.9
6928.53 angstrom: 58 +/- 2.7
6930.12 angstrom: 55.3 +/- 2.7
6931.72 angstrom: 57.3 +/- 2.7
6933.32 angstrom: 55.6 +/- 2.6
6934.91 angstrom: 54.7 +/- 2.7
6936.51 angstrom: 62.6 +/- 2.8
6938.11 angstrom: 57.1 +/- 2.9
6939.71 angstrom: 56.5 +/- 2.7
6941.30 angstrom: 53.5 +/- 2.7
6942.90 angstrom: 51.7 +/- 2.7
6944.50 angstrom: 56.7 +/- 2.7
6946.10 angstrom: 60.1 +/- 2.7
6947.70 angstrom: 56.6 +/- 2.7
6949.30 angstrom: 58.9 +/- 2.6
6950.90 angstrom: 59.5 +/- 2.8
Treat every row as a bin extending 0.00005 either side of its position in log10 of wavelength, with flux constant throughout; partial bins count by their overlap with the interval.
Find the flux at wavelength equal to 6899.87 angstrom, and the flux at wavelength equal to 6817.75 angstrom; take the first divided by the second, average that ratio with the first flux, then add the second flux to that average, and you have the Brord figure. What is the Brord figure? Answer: 83.3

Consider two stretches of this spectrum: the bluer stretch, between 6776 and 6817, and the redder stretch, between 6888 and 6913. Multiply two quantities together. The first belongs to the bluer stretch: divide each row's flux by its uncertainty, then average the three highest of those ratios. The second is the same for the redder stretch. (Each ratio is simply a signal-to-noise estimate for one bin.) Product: 468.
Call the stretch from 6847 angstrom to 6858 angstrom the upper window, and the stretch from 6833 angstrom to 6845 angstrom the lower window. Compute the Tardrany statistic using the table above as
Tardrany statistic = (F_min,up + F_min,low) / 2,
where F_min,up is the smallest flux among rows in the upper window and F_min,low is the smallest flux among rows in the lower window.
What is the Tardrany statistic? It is 49.2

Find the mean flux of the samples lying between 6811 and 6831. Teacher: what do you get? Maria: 57.8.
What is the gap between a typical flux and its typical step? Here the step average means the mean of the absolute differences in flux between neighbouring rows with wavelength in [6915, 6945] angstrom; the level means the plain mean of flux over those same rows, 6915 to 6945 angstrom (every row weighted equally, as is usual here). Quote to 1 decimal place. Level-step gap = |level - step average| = 53.5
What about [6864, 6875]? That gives 52.4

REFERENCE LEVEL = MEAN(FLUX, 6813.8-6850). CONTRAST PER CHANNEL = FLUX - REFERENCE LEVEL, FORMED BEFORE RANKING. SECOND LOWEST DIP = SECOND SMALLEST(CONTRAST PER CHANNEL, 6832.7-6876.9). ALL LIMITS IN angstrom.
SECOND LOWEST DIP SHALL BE -6.9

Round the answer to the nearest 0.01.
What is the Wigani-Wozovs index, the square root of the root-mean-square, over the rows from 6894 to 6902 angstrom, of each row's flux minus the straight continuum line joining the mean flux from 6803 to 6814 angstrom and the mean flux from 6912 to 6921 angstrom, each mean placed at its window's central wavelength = 1.16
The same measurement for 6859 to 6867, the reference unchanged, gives 1.34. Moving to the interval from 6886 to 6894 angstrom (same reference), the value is 1.68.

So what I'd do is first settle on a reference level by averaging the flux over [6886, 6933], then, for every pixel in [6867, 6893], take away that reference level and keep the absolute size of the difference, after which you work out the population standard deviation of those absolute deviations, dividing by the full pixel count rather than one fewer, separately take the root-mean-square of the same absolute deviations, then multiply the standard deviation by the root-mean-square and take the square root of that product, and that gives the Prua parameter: 2.22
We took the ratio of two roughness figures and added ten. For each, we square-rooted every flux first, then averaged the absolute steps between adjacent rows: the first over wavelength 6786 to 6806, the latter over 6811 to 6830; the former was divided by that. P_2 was 10.9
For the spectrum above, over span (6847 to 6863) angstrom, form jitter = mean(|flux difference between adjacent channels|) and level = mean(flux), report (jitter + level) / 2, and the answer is 29.6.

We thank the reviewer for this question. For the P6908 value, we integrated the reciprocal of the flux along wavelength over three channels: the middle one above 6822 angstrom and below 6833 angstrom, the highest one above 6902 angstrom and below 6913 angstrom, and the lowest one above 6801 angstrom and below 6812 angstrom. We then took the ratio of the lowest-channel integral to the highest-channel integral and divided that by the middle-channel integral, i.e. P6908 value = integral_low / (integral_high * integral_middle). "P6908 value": 4.9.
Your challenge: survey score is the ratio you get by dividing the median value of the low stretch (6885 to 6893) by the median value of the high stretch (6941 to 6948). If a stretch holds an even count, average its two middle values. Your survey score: 0.97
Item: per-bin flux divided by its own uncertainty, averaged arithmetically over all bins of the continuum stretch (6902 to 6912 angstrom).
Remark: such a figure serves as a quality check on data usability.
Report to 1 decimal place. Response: 20.5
